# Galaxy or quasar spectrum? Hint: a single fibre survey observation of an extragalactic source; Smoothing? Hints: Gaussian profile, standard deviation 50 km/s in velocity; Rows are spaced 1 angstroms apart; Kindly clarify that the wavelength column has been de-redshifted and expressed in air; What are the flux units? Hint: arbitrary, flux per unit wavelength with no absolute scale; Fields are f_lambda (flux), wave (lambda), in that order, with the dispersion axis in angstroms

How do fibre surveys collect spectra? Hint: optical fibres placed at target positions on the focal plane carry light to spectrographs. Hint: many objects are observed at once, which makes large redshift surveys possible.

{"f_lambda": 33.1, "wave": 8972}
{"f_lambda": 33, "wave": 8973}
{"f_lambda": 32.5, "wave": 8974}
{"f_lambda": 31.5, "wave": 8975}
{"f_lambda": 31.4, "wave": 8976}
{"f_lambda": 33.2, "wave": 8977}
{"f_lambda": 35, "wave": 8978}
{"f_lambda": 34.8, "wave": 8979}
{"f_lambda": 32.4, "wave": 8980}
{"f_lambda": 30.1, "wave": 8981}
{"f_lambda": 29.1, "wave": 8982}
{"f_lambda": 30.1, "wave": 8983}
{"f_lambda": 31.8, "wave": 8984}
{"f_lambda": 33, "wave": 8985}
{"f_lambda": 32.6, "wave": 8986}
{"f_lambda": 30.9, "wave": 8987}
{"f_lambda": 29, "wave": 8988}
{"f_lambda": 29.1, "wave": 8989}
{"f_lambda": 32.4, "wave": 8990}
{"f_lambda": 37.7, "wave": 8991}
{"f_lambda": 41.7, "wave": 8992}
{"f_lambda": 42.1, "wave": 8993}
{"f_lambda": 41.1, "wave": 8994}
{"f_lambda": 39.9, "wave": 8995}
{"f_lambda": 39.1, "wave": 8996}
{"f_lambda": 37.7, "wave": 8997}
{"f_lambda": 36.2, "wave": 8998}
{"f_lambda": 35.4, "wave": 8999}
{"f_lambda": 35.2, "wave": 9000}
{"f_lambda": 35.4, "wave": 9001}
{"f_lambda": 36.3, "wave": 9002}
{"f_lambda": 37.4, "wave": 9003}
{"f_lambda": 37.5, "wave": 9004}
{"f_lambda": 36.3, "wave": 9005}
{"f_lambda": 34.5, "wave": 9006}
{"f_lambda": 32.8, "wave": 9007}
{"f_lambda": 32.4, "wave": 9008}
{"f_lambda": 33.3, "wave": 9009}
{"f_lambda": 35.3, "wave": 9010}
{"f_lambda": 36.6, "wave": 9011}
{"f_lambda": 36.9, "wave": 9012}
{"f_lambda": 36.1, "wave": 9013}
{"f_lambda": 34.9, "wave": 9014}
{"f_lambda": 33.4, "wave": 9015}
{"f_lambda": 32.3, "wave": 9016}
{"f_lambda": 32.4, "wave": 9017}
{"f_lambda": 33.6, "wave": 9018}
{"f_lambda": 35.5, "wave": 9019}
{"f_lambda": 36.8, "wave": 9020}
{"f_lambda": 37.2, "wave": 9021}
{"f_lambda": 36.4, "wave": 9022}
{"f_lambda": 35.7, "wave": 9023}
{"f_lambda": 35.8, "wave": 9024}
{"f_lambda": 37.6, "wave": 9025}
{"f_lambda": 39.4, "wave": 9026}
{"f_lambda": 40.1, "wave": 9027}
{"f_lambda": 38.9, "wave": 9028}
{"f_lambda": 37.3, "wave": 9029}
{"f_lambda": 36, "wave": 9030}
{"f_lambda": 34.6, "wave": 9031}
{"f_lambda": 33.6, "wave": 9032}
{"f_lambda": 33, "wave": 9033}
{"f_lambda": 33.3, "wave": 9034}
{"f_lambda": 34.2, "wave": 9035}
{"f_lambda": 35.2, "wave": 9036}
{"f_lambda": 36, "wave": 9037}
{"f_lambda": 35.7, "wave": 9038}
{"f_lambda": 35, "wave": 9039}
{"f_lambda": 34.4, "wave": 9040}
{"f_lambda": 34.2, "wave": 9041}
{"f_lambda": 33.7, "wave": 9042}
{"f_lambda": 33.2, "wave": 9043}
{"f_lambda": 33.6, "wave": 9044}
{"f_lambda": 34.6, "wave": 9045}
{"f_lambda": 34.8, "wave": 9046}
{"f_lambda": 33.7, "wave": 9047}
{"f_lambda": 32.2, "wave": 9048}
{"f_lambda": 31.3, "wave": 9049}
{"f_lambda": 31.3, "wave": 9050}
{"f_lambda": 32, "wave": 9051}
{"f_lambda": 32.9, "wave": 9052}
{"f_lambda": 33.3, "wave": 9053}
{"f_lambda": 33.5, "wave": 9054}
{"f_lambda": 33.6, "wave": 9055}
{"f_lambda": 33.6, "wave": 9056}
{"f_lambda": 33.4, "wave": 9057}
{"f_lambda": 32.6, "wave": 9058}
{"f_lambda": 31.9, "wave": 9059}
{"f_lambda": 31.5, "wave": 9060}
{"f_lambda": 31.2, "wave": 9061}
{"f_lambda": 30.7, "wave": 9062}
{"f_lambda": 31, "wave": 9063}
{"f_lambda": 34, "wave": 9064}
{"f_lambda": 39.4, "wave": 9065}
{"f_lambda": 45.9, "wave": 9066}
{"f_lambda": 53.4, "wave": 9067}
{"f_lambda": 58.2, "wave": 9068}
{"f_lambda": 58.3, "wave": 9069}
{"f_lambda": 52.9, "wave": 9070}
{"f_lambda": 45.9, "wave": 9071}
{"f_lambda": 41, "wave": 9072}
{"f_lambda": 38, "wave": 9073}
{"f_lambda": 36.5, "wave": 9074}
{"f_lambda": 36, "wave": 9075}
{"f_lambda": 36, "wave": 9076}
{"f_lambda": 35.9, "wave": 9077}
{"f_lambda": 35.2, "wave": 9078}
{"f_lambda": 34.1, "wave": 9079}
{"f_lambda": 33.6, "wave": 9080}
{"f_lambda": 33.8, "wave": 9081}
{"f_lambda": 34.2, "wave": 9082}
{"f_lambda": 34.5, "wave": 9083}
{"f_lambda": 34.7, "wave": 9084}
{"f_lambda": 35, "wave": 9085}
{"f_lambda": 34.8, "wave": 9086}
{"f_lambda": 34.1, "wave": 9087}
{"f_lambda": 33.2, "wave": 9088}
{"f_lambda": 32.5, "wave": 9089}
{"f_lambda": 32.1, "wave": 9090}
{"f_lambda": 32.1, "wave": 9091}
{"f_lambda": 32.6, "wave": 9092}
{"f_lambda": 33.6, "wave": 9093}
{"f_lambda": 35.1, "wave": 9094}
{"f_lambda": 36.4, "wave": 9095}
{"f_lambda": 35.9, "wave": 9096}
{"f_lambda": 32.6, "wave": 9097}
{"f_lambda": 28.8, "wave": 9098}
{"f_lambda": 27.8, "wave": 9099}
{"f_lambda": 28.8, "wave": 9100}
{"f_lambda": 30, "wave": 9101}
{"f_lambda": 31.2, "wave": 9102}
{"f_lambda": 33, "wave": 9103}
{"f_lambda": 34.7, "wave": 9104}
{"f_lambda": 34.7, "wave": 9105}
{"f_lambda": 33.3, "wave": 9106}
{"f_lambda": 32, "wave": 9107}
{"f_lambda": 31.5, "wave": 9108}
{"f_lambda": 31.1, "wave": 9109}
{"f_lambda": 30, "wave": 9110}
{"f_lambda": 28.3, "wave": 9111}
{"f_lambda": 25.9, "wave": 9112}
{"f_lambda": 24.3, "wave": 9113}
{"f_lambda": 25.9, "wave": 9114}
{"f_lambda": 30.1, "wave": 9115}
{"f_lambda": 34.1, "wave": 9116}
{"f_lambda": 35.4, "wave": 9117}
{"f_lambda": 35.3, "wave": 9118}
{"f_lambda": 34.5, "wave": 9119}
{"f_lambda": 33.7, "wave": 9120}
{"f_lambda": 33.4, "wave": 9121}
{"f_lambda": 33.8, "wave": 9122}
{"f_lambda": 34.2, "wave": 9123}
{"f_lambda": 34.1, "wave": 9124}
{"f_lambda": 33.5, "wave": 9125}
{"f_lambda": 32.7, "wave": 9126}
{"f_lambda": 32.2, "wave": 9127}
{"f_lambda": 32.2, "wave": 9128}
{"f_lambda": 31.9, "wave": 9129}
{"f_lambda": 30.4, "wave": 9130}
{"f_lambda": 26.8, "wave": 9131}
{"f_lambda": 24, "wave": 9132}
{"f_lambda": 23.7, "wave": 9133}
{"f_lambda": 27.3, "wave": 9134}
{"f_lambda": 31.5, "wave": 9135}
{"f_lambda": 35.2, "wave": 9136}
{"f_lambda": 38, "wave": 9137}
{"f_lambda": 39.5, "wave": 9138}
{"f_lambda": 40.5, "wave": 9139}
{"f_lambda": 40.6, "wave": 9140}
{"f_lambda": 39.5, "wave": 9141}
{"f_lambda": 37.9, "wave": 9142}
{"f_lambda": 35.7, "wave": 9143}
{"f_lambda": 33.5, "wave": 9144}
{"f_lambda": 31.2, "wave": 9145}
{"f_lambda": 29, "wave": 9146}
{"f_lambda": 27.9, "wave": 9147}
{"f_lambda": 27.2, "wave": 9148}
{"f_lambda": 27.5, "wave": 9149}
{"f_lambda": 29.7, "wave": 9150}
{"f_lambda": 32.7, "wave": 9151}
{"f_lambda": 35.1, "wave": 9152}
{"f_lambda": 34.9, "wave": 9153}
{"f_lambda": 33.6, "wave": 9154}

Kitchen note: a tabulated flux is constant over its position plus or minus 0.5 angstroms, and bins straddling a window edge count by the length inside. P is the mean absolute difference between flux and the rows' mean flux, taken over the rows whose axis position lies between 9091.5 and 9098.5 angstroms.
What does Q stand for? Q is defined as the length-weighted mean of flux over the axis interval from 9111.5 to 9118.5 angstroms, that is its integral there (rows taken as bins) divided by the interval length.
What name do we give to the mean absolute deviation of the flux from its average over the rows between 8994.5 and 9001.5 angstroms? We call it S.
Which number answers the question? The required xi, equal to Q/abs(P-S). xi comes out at 109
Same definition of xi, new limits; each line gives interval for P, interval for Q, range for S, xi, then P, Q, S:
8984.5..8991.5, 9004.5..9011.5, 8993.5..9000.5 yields 201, 2.1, 34.5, 1.9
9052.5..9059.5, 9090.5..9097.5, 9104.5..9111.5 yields 33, 0.5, 34.0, 1.5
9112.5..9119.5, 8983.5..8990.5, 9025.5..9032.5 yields 17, 3.9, 31.3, 2.1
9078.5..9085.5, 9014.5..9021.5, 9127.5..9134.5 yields 13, 0.4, 34.5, 3.0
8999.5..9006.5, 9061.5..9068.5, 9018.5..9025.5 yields 174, 0.9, 41.8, 0.7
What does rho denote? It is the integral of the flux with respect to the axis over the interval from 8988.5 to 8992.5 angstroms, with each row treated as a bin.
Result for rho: 141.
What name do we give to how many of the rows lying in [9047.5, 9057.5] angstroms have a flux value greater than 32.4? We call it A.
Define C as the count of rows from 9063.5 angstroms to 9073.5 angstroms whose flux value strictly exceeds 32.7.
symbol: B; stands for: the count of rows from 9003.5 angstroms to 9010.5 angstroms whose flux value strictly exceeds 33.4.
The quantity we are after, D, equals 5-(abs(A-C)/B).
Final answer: 4.00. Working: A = 6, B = 4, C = 10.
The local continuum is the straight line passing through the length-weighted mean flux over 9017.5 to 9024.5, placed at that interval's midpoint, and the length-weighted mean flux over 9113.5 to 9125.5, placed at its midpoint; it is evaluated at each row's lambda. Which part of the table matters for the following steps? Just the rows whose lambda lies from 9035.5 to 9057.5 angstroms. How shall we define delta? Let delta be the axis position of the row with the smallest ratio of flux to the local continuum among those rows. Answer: 9049 angstroms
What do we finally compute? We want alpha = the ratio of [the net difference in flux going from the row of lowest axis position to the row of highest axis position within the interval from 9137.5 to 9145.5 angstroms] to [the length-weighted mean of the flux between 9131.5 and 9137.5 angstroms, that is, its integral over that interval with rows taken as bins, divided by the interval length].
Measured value -0.28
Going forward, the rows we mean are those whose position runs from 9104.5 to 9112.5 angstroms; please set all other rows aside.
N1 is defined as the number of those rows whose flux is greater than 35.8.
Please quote 0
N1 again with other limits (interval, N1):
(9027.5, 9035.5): 3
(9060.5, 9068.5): 4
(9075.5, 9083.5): 2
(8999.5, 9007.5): 4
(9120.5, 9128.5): 0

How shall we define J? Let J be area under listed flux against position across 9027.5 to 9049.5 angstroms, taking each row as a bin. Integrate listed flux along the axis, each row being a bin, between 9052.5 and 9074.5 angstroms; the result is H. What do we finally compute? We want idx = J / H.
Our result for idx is 0.88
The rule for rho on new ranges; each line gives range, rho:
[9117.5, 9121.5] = 137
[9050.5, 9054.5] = 132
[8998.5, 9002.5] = 142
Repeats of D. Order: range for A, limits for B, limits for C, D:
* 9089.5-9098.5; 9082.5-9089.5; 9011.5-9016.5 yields 4.60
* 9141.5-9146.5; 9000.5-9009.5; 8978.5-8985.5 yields 4.83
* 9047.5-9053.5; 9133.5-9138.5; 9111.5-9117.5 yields 5.00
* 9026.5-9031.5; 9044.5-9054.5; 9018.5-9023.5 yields 5.00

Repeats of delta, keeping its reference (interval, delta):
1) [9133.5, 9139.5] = 9134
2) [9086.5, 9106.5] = 9099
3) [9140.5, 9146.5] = 9146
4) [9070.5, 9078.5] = 9078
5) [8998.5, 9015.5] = 9008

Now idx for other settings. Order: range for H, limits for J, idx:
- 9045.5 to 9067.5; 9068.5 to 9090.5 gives 1.09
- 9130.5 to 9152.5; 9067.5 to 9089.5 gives 1.19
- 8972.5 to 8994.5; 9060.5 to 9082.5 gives 1.19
